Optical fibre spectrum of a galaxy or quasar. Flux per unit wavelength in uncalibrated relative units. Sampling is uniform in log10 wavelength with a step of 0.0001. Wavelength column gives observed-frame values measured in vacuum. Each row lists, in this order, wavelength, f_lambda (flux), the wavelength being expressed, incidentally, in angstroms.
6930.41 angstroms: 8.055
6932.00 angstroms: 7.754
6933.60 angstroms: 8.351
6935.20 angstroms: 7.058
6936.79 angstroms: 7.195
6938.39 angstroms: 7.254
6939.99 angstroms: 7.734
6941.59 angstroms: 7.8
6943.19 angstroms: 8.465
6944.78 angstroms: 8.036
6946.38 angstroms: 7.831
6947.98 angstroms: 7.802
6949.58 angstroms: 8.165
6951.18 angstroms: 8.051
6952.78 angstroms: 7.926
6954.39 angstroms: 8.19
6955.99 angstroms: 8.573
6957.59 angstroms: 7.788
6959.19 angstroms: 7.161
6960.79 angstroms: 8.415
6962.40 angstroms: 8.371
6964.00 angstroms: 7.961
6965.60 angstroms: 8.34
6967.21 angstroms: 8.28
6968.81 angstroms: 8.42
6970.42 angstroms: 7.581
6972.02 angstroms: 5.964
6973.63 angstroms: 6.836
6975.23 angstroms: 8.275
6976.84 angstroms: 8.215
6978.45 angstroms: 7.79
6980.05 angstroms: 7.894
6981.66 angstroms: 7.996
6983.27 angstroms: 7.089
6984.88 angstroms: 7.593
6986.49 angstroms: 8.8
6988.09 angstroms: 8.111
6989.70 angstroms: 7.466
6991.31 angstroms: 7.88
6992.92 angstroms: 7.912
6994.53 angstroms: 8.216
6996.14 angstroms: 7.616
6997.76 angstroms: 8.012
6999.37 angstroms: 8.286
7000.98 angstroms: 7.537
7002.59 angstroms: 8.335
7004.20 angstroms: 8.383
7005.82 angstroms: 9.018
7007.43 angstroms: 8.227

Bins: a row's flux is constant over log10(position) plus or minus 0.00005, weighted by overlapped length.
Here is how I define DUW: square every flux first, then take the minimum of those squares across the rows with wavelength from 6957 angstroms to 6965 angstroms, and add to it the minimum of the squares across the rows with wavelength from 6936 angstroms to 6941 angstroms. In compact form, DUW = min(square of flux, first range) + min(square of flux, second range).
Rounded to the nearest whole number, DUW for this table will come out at 103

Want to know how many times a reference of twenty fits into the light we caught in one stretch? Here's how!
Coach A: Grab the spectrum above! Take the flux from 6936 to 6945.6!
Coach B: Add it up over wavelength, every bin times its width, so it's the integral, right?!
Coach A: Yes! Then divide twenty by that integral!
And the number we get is 0.269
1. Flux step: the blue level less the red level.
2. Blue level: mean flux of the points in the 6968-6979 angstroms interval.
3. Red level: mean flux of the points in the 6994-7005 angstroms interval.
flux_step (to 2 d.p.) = -0.47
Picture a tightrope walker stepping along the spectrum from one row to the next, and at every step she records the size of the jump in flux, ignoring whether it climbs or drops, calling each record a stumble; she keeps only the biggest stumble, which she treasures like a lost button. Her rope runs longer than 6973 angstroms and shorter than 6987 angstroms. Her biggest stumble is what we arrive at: 1.4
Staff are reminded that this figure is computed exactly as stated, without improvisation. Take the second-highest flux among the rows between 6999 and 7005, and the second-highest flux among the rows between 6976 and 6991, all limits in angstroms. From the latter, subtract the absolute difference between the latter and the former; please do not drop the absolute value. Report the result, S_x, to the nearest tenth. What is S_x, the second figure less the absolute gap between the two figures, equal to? 8.1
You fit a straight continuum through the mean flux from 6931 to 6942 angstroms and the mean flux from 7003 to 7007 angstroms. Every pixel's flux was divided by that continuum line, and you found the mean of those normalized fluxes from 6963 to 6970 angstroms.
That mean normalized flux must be 1.02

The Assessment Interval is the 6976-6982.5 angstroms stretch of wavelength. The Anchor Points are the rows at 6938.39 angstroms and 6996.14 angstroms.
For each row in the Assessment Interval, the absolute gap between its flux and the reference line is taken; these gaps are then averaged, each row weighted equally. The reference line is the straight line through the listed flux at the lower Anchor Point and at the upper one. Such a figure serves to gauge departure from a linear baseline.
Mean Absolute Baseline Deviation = 0.5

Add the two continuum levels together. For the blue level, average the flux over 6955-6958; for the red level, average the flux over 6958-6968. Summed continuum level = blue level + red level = 16.3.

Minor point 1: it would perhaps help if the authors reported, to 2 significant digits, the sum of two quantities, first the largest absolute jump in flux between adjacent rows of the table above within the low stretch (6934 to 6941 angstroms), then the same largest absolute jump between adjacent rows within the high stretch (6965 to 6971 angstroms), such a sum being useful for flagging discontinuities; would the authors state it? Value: 1.3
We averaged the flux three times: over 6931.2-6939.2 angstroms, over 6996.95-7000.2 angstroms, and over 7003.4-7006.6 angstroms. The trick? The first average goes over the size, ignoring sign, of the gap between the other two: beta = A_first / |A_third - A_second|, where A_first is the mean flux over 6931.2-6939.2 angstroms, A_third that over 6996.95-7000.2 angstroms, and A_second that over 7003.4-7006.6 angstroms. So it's 14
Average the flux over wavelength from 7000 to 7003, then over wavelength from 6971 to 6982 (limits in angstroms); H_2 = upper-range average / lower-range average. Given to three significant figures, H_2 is 1.05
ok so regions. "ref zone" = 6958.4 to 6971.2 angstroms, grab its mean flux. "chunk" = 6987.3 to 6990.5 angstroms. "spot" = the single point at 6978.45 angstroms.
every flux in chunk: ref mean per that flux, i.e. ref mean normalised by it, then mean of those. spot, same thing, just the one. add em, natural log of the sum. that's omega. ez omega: 0.729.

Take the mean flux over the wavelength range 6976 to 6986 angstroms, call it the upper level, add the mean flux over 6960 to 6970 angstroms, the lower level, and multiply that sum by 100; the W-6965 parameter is 1606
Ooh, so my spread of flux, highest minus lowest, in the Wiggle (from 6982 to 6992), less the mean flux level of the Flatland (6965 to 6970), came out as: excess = -6.6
